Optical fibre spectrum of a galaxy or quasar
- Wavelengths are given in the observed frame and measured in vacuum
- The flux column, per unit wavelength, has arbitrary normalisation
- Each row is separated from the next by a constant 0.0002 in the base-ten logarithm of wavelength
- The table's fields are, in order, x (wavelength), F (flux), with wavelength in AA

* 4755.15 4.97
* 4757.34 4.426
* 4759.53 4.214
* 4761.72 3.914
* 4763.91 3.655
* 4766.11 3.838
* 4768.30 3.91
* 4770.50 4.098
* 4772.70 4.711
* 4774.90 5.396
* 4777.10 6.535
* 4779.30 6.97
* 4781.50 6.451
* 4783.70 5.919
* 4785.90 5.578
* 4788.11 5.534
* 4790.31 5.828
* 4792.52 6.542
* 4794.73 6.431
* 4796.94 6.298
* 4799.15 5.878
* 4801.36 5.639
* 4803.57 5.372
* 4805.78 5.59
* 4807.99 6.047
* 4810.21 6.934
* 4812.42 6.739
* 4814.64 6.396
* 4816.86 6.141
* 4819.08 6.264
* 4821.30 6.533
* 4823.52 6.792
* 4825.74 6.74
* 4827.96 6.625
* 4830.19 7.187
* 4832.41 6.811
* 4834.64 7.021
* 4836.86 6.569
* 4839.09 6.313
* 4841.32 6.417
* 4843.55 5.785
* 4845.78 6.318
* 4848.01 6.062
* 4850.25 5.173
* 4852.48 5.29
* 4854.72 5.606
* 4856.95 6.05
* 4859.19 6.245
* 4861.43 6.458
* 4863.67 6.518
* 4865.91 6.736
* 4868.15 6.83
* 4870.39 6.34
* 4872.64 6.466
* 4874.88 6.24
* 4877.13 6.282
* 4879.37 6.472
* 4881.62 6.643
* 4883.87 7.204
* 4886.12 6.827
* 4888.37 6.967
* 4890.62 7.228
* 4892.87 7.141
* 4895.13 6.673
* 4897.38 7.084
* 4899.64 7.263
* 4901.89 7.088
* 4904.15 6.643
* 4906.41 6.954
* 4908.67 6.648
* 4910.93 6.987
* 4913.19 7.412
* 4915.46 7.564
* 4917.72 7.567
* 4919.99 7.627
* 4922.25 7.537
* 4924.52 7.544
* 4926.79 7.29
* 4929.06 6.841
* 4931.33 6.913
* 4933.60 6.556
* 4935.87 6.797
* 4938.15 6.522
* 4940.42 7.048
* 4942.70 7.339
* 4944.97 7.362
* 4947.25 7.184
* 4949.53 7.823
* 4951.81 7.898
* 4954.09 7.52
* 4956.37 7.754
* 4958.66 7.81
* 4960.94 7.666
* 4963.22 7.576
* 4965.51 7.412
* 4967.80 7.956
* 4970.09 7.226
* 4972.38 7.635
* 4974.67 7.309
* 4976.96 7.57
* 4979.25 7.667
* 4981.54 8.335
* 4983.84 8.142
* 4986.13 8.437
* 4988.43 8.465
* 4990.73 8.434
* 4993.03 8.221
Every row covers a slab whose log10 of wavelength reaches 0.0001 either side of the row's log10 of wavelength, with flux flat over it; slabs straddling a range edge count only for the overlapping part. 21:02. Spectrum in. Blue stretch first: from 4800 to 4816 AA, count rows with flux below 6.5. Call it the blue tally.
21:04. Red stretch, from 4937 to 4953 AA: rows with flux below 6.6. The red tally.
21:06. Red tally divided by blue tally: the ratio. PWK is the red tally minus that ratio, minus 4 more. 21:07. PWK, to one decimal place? -3.2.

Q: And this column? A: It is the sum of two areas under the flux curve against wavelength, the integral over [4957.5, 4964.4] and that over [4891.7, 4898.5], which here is 100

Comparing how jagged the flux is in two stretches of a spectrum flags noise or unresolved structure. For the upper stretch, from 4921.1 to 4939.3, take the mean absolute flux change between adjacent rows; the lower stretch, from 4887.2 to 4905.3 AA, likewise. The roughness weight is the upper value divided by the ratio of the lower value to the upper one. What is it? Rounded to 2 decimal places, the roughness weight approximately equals 0.19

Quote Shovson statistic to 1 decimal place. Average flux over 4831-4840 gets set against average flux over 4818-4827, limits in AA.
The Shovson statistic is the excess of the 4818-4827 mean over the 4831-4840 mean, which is -0.1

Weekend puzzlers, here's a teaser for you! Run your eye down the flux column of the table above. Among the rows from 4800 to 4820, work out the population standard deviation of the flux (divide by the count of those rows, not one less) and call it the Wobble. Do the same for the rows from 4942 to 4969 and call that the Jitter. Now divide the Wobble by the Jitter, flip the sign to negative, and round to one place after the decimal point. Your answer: -2.1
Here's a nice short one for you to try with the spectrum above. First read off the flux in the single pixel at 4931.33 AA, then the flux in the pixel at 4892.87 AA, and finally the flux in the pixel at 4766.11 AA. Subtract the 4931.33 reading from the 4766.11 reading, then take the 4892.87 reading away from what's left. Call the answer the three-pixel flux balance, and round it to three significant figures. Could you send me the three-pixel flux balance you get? -10.2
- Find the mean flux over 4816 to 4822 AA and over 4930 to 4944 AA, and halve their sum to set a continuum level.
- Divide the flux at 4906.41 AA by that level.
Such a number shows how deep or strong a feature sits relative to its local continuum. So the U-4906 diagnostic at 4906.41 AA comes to 1.06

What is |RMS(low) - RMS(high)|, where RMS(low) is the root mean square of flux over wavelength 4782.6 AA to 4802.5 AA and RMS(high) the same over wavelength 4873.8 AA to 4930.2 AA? 1.1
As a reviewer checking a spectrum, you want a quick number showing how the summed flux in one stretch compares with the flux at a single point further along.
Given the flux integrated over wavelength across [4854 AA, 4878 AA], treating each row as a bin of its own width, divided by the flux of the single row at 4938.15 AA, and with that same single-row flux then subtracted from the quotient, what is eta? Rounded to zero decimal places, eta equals 17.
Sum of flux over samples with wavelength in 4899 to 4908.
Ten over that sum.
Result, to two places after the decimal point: 0.36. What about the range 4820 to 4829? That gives 0.37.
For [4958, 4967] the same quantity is 0.33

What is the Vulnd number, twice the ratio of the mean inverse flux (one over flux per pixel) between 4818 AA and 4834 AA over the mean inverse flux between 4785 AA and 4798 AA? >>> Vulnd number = 1.79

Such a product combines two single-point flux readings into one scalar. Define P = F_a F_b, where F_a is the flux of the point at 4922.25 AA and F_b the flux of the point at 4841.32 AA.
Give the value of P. 48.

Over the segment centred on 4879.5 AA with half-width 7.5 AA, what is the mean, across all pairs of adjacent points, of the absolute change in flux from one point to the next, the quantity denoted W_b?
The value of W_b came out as 0.26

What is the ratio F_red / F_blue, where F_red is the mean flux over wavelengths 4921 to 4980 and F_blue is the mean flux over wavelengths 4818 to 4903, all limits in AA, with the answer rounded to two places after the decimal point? 1.13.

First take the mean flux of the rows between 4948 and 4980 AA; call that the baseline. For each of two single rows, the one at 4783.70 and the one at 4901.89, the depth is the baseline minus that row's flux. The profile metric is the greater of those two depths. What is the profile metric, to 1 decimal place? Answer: 1.7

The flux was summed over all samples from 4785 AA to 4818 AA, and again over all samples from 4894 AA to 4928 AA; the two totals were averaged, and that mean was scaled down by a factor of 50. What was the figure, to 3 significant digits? 1.99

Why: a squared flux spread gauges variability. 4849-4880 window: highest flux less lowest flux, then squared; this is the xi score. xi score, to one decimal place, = 2.7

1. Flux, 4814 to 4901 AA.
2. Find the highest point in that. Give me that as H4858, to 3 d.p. 7.263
